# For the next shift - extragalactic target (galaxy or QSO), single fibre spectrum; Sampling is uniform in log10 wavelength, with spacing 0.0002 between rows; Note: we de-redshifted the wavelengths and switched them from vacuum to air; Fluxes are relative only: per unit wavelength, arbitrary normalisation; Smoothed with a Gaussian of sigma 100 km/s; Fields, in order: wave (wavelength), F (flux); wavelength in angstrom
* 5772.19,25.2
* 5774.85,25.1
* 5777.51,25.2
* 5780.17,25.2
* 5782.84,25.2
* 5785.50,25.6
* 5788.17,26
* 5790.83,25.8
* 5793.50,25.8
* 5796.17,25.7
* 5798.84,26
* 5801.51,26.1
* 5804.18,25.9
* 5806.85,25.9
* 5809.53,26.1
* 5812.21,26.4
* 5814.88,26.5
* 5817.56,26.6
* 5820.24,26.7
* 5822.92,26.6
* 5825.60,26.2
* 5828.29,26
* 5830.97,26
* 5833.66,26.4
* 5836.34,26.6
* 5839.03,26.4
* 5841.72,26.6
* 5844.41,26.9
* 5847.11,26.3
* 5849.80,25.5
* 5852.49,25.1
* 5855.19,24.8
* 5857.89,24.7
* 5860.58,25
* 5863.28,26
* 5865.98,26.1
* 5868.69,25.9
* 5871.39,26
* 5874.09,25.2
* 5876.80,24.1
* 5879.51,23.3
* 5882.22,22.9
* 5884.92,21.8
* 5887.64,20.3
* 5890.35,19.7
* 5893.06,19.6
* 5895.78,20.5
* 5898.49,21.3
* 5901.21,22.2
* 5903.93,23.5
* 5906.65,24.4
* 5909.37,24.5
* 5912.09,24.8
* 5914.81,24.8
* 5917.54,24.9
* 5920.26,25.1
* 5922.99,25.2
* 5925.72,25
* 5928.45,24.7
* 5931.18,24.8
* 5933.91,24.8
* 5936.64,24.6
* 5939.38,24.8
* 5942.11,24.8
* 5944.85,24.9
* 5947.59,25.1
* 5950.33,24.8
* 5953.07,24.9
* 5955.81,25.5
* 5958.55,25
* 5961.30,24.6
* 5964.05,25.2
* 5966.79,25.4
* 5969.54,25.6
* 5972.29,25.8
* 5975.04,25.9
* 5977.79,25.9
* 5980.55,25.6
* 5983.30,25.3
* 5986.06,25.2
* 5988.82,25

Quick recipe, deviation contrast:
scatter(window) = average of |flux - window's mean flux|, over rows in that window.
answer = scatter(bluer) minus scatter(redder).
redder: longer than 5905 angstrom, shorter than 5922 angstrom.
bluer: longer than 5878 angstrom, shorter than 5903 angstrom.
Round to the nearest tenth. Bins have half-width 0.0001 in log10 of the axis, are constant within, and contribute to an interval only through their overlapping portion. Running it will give 0.9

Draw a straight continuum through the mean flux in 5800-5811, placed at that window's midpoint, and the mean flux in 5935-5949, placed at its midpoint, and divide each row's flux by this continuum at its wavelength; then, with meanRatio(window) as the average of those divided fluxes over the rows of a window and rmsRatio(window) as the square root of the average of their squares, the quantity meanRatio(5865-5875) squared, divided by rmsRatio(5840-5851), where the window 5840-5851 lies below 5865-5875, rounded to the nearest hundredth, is 1.00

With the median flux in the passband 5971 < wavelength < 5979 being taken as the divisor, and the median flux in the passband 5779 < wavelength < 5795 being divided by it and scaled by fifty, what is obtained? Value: 49.6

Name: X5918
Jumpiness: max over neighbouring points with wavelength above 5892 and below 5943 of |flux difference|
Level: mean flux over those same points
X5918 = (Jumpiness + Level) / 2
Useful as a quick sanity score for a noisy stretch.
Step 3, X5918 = 12.6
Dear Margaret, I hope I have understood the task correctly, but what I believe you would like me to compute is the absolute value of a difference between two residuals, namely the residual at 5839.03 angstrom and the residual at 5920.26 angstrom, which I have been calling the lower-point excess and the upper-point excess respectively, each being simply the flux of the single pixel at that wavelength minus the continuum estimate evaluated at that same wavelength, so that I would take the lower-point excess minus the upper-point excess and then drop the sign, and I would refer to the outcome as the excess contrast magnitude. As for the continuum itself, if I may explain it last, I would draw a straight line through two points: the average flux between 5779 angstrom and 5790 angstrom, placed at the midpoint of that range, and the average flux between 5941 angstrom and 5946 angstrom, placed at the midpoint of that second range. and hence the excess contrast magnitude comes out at 1.0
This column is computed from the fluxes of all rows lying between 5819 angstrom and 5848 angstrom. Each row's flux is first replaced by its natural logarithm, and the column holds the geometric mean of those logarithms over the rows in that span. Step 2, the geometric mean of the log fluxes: 3.27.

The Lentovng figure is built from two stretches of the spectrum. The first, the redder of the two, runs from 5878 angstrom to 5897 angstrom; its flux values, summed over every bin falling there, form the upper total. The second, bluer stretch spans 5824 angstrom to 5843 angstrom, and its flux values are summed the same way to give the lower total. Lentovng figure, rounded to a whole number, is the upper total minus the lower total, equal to -36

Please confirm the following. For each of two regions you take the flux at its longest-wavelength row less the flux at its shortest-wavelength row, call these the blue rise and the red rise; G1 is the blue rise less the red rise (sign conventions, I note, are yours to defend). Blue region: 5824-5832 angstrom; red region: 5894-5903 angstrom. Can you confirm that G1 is -1.9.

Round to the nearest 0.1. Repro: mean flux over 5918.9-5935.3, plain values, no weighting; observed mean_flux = 24.9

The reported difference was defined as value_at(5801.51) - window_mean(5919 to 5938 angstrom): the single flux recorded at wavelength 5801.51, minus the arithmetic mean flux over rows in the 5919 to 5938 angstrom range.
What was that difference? 1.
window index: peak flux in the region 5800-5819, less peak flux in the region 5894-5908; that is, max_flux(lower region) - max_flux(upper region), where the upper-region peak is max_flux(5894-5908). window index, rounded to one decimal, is 2.2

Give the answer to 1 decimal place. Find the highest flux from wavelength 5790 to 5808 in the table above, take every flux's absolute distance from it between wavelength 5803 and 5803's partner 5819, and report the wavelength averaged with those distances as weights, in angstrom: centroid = 5812.9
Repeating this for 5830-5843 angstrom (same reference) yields 5837.6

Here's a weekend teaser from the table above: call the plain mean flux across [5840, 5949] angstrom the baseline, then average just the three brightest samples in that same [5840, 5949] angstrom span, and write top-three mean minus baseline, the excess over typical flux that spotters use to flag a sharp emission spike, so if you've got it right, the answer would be 2.3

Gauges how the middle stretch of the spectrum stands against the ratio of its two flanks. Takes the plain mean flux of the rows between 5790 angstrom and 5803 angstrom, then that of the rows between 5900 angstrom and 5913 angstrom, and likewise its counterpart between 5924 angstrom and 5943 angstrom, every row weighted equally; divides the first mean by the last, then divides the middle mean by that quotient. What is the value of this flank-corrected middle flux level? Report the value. 23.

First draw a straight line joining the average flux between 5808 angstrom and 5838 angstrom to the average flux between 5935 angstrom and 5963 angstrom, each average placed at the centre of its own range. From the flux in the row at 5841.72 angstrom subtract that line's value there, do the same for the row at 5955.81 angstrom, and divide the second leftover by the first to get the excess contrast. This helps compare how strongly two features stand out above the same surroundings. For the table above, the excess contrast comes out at 1.5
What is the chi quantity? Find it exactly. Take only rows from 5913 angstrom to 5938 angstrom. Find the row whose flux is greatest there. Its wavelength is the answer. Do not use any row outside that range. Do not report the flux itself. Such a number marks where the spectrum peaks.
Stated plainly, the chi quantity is 5922.99 angstrom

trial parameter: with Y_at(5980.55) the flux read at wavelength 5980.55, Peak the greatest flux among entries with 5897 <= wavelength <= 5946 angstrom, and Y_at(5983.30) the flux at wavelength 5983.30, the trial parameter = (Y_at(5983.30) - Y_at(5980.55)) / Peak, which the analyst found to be -0.012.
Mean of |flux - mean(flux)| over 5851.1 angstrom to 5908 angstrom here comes 1.9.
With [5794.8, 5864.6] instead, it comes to 0.5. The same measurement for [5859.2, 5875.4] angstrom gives 0.4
